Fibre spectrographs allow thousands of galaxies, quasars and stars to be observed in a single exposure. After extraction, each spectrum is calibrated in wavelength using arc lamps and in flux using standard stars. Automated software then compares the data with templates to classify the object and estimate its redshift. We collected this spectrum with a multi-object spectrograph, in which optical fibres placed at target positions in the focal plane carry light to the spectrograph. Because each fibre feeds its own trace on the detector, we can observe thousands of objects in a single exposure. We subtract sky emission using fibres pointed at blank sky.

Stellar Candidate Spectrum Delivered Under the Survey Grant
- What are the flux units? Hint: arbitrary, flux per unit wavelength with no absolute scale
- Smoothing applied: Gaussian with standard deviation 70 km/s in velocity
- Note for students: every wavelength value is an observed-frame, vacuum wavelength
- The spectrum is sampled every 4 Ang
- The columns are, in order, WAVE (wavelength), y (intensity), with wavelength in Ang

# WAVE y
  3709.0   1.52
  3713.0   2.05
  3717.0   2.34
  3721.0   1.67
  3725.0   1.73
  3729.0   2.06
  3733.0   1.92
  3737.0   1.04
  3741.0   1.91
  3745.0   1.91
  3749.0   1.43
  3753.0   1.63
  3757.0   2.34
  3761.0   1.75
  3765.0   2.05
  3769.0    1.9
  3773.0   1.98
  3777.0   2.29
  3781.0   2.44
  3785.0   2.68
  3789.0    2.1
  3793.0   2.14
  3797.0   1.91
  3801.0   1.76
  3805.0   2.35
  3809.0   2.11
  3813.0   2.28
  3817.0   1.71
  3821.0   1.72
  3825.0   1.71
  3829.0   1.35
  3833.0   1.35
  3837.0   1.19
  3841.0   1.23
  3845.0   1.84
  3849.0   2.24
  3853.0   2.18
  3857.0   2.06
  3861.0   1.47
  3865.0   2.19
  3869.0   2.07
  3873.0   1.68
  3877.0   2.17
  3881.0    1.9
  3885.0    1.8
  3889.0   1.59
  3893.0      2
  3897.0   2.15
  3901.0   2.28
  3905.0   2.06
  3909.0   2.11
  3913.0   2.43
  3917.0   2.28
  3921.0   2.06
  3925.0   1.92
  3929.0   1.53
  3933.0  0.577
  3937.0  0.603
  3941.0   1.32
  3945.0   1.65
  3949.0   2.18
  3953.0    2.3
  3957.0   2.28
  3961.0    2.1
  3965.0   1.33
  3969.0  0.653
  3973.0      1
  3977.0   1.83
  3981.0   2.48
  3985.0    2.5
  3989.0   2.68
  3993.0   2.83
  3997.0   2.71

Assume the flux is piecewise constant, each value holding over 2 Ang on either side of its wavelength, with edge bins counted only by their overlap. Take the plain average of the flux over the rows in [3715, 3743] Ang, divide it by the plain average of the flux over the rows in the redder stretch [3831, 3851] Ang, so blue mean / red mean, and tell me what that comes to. 1.15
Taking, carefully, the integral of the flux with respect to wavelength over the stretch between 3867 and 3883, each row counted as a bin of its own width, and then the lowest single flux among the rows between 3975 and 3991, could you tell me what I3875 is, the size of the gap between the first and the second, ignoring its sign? 29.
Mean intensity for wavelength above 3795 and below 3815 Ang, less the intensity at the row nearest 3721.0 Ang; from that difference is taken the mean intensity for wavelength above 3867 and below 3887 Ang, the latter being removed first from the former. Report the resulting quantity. -1.5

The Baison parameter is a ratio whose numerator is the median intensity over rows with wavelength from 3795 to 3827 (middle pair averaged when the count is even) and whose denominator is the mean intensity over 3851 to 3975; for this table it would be 1.02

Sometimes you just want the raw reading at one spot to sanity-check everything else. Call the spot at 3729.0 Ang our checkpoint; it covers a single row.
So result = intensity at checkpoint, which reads 2.06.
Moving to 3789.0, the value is 2.1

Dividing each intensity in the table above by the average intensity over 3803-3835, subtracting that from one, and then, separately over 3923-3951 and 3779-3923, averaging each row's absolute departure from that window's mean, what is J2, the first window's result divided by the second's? 1.67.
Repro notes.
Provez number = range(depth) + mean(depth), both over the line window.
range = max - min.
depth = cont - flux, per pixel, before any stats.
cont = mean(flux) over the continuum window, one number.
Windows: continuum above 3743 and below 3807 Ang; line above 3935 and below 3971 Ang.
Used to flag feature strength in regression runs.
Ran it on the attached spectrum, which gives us 2.1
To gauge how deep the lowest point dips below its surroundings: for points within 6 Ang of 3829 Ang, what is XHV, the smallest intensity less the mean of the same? -0.12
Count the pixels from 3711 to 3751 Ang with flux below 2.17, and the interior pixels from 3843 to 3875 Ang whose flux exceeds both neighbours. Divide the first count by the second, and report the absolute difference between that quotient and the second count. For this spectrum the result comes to 2.5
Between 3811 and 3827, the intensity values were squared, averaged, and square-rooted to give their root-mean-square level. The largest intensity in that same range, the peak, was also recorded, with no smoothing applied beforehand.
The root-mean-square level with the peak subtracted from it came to -0.41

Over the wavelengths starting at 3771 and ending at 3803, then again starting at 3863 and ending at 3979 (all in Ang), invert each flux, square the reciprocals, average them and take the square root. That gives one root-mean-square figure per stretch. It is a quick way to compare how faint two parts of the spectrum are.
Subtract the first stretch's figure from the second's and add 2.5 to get 2.77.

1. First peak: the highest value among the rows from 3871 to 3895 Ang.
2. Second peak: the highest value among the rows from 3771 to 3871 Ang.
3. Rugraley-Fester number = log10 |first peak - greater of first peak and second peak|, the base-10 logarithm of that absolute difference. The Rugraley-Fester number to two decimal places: -0.29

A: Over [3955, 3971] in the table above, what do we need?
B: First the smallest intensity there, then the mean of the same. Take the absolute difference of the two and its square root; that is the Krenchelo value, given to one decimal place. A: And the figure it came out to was 1.0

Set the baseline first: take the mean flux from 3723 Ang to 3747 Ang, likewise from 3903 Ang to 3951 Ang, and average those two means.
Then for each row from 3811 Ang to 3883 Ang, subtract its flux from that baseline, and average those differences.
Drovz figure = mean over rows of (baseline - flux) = -0.1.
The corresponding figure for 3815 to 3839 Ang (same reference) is 0.2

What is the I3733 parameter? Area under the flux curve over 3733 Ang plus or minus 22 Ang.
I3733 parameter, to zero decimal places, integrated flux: 79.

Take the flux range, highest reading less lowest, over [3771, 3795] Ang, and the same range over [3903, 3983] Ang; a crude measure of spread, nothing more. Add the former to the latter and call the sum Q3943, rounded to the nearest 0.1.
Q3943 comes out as 2.6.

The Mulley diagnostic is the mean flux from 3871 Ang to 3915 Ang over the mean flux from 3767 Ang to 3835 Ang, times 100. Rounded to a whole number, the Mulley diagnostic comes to 101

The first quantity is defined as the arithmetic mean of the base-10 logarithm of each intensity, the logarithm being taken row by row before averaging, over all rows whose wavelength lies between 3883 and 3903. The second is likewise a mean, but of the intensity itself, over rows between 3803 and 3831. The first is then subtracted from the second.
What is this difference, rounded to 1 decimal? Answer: 1.6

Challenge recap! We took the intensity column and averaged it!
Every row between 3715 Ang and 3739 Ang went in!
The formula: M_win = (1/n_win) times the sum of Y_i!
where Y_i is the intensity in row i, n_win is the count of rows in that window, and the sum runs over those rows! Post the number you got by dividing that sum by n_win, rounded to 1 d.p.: 1.8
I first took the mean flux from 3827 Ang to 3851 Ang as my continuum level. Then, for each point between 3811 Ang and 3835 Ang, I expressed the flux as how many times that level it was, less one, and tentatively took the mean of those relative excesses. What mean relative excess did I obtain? 0.10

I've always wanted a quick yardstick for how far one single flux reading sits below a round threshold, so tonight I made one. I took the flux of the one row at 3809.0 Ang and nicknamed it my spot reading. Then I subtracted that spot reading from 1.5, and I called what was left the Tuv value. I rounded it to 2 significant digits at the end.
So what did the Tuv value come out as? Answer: -0.61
